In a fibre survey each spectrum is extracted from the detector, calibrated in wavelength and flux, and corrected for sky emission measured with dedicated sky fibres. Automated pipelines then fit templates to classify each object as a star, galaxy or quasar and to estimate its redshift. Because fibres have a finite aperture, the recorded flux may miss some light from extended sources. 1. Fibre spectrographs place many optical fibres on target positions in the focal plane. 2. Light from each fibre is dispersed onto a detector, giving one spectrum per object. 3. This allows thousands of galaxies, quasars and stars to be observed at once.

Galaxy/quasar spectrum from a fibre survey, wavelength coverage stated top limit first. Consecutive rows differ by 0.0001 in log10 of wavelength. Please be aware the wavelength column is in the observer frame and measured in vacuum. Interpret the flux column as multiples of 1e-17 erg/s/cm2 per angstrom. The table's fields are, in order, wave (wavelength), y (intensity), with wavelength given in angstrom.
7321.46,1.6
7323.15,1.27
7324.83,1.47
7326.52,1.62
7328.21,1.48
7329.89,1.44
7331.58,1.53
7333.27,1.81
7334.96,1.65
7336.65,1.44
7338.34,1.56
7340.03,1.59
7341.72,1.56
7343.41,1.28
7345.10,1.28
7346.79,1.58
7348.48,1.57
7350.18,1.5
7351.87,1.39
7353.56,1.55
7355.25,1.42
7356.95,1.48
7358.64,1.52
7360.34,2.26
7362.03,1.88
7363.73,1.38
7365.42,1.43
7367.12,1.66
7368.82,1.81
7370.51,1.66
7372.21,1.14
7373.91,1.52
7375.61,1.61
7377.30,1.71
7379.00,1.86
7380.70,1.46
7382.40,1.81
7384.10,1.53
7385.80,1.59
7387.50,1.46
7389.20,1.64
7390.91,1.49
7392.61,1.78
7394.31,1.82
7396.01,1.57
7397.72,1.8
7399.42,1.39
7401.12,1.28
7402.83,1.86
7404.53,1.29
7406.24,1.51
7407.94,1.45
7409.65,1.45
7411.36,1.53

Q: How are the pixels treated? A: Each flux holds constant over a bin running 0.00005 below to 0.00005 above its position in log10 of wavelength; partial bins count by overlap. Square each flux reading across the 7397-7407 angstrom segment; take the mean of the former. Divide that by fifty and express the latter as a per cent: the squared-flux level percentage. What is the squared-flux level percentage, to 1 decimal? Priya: 4.7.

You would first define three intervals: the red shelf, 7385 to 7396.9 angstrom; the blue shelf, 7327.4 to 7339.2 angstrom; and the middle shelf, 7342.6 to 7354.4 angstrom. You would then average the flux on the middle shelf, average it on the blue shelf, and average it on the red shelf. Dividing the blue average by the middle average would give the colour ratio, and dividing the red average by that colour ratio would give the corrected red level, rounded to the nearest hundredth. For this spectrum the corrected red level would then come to 1.51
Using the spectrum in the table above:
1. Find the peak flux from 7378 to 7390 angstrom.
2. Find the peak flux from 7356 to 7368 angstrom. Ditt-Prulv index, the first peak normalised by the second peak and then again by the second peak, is 0.36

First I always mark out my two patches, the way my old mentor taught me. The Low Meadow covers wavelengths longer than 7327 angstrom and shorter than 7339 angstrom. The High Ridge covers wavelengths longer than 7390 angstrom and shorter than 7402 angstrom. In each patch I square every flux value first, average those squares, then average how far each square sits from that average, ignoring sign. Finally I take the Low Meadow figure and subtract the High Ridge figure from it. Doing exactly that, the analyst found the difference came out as -0.26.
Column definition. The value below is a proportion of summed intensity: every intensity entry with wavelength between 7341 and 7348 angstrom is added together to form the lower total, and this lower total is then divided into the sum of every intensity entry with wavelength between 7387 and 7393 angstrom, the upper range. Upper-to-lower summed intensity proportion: 1.12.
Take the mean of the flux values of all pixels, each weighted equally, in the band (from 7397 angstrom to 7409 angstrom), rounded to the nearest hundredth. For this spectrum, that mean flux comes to 1.51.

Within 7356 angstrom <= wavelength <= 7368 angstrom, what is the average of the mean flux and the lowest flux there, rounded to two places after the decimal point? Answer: 1.52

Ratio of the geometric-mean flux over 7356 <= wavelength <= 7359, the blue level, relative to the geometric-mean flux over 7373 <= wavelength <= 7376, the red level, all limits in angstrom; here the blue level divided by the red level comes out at 0.96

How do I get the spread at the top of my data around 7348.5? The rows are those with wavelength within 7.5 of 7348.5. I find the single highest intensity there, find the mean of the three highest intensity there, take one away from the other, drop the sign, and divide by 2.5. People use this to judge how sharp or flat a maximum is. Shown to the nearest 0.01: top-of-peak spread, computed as 0.00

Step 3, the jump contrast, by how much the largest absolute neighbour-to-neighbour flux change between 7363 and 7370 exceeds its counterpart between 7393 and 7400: -0.18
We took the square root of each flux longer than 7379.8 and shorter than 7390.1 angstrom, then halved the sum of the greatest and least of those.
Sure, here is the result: 1.28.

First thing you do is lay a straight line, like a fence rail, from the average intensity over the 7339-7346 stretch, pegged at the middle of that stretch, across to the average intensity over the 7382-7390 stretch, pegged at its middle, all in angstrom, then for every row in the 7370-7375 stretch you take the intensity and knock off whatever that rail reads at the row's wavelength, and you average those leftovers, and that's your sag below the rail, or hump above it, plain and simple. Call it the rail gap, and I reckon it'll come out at -0.11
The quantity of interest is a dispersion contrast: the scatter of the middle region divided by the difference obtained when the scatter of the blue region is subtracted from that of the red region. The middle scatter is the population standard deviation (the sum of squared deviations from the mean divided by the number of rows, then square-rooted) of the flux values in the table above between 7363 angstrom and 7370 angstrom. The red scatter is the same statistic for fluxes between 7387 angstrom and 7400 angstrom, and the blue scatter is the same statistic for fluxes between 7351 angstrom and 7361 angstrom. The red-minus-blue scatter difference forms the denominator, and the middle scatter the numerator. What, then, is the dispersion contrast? -1.2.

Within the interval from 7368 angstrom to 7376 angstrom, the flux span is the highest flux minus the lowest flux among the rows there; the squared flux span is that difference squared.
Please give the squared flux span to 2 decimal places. 0.45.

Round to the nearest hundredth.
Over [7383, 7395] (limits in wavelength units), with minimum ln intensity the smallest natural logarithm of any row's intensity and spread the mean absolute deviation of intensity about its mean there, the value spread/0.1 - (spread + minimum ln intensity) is 0.63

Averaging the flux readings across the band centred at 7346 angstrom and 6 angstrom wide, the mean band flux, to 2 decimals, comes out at 1.43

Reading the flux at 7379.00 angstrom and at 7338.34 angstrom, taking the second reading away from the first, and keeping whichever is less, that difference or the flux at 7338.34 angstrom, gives 0.30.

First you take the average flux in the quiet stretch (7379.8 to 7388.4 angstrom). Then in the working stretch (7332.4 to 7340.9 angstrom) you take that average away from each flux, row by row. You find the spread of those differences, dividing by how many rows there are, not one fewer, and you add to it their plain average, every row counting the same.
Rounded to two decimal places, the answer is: 0.16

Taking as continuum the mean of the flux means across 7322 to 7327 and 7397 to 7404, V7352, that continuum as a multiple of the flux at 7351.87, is 1.09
